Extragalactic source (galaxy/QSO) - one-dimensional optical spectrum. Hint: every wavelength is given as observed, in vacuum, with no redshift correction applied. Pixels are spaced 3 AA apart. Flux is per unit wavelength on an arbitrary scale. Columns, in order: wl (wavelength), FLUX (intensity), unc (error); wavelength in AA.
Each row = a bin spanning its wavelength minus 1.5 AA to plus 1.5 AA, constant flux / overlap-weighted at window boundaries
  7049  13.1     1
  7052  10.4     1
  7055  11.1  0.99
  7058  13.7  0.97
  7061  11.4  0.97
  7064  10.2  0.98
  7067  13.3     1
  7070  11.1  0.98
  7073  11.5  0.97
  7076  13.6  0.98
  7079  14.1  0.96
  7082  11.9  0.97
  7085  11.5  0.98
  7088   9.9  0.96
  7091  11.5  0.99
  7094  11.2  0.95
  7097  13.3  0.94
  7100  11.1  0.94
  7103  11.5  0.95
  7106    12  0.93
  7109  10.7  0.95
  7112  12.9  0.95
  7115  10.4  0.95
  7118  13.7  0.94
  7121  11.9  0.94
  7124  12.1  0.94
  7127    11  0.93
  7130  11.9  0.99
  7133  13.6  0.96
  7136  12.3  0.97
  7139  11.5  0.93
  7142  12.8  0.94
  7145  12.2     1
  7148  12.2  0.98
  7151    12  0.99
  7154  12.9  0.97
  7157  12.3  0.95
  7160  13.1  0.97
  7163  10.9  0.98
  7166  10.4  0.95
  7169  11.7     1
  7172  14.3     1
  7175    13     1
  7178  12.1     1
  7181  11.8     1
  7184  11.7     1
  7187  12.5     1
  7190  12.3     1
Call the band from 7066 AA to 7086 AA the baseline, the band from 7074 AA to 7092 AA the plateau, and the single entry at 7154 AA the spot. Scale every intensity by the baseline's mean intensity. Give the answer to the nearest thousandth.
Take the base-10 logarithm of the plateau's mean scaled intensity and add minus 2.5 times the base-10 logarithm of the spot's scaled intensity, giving -0.053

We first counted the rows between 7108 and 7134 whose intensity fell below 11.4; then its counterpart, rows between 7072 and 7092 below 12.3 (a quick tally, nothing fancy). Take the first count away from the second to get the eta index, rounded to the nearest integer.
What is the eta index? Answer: 2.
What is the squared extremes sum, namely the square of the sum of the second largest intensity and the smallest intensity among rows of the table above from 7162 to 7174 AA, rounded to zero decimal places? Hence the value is 488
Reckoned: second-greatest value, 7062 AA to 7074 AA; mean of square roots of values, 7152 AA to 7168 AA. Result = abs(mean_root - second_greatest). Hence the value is 8.05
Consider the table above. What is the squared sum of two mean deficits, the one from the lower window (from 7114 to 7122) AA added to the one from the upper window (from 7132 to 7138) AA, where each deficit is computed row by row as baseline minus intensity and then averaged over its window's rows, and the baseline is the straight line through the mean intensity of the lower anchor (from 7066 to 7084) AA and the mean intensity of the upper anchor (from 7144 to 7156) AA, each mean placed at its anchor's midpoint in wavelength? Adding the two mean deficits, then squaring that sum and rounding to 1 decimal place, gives 0.0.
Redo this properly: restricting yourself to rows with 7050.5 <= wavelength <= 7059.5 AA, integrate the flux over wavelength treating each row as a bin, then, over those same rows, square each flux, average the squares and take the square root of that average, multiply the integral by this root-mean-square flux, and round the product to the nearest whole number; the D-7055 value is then 1248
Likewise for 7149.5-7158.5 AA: 1384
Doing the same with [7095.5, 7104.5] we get 1293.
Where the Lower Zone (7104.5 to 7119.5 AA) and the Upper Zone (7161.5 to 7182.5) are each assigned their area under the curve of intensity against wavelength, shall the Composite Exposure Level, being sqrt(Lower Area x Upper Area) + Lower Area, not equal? 392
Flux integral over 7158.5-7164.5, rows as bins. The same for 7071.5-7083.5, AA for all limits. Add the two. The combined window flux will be 225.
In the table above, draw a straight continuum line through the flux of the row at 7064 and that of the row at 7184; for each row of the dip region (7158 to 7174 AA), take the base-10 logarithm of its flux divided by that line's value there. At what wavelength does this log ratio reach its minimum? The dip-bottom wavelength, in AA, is 7166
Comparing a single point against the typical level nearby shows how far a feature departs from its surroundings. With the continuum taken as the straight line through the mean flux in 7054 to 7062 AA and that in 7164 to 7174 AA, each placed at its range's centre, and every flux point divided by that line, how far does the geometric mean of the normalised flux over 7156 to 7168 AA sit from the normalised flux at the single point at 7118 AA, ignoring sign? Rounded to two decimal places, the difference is 0.17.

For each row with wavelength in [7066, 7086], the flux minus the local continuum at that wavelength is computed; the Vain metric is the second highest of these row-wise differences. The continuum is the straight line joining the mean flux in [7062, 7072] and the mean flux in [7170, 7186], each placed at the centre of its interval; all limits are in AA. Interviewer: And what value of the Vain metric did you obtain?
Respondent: 2.0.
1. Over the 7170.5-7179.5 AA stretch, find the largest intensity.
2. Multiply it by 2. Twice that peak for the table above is 28.6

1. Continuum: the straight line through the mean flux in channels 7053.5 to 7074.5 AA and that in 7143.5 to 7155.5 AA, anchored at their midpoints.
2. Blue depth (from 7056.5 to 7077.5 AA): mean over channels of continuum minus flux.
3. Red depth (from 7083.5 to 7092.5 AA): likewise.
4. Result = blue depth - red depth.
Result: -1.3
